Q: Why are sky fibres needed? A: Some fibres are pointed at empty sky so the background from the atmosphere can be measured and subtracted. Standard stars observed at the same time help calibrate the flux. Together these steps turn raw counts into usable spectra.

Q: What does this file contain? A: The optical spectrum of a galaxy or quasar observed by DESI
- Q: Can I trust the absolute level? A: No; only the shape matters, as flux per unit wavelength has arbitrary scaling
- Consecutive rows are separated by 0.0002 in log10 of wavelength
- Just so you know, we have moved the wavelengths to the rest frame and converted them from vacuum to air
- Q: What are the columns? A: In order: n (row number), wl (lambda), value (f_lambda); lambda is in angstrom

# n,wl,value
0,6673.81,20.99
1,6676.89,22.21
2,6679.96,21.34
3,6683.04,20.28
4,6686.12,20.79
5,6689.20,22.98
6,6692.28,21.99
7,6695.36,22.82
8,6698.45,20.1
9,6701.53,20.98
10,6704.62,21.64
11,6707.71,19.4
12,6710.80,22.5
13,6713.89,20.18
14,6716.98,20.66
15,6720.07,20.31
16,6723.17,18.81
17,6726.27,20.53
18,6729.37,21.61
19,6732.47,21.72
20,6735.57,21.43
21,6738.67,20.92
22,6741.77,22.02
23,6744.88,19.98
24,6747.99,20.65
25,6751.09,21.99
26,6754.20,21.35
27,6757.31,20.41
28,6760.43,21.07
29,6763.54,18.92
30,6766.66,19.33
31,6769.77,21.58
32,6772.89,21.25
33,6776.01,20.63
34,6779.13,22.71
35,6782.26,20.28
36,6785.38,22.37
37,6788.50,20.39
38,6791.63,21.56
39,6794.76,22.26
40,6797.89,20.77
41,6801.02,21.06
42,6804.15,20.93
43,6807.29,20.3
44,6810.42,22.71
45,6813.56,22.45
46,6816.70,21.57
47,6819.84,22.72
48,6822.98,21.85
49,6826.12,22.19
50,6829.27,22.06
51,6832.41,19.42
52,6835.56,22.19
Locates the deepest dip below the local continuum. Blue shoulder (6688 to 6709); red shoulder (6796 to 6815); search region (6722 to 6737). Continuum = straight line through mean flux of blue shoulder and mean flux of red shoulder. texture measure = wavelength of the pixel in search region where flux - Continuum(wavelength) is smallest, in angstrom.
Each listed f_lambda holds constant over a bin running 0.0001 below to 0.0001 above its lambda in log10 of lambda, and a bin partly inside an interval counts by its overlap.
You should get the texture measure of 6723.17 angstrom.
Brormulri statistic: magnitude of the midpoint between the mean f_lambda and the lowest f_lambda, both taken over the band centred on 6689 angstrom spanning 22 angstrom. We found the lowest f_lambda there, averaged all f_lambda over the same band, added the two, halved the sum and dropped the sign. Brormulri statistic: 20.8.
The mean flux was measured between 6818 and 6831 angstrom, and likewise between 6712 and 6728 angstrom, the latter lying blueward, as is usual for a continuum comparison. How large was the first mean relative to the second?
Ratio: 1.10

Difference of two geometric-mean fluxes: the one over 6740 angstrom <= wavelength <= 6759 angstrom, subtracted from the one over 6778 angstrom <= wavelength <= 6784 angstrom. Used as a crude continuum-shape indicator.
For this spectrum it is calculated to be 0.41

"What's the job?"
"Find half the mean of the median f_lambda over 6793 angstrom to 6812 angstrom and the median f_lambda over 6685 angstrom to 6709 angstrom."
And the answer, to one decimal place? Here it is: 10.6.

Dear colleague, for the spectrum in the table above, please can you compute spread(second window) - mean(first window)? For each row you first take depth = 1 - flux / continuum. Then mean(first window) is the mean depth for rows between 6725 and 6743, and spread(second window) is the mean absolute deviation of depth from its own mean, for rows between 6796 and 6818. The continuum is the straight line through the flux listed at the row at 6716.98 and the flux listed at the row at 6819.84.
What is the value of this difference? 0.045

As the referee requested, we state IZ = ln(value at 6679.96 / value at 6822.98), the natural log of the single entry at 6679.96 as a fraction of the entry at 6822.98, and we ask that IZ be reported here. -0.02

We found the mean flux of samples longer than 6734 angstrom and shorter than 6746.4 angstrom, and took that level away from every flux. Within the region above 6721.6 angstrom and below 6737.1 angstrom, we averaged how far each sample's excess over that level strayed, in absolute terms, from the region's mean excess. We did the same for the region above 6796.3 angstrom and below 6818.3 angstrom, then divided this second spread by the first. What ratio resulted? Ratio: 0.79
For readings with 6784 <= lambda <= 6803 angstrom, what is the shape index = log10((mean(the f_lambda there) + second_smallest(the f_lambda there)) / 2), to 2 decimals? 1.32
